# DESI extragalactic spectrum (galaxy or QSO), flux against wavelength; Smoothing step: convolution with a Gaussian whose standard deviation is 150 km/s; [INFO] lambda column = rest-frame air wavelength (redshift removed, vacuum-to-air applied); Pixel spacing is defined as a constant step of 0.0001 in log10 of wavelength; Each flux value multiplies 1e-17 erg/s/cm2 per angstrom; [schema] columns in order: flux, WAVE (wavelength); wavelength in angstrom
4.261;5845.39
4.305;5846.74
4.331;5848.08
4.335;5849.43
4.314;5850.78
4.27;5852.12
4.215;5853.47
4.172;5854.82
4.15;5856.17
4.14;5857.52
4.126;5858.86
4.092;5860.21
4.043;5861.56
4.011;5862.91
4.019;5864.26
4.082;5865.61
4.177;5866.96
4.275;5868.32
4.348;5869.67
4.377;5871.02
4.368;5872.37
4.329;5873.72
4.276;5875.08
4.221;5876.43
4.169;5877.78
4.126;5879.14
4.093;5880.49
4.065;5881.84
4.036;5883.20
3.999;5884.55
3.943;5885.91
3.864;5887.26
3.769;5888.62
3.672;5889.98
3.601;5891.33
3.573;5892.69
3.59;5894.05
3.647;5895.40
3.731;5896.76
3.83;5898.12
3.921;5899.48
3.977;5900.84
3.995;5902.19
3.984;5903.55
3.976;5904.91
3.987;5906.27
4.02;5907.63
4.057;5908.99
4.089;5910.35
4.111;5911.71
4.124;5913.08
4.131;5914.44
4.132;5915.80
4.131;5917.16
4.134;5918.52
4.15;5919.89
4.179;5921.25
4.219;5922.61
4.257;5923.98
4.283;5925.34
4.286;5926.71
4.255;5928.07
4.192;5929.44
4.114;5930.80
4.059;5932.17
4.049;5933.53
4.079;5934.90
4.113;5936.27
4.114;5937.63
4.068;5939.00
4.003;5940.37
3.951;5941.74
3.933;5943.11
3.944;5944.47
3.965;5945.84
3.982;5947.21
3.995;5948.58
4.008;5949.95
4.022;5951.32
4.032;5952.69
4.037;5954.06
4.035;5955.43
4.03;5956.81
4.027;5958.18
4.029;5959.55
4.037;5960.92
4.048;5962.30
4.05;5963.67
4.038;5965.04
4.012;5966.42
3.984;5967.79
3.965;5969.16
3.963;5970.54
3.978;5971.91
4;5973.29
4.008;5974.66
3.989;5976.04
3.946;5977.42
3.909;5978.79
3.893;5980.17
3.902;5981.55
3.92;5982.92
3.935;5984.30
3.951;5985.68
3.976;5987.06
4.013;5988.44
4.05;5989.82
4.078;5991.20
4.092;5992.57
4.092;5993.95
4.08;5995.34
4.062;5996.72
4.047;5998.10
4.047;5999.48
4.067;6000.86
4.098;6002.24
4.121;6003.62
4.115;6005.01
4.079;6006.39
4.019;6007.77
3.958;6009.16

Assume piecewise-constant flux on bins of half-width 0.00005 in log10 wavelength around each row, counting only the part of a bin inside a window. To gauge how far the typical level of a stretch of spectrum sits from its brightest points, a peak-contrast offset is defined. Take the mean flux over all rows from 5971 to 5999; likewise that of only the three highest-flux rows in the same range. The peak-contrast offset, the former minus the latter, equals -0.092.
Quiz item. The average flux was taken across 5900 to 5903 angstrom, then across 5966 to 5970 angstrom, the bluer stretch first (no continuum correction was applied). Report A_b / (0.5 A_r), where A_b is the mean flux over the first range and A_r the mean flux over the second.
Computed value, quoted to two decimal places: 2.00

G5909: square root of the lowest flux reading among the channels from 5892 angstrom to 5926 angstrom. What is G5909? 1.890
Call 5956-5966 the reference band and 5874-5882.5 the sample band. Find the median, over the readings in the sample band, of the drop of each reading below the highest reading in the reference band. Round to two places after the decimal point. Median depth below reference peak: -0.10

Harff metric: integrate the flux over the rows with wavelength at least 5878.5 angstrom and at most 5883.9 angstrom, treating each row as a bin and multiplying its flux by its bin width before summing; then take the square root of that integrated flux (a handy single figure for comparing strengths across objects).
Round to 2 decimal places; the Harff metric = 4.70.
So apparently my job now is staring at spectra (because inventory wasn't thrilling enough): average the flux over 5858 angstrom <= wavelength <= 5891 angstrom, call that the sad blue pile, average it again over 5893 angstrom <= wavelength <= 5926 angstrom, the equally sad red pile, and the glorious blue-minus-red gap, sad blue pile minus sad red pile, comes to 0.08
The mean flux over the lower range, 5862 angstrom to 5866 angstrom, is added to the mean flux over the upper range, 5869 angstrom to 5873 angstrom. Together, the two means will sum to 8.40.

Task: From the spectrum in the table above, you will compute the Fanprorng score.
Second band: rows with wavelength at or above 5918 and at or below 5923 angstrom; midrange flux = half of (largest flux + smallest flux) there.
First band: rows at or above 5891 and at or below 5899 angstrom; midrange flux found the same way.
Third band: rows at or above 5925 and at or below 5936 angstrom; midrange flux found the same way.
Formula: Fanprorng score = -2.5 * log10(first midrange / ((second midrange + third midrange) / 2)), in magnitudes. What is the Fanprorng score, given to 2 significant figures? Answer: 0.13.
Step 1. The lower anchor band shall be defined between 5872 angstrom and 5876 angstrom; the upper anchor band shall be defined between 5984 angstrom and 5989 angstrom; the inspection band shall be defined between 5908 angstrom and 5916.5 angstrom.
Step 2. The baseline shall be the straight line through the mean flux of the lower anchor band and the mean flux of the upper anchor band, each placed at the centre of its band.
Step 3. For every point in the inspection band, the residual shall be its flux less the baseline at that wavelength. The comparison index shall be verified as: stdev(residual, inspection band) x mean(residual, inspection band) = -0.003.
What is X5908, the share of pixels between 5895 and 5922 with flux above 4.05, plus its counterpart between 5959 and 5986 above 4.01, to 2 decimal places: 0.80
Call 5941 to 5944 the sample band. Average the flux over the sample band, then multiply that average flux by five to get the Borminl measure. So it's 19.7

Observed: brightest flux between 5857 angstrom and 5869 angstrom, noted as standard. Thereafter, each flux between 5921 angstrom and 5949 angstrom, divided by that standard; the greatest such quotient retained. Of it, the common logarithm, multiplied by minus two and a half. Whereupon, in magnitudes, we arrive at 0.00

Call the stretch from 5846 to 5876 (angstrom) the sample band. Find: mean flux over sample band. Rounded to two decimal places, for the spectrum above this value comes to 4.22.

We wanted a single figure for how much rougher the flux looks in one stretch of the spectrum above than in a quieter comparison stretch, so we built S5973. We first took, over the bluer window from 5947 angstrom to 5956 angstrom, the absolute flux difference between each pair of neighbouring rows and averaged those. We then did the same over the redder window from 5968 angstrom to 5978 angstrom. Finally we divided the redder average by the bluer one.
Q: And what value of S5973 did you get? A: 1.91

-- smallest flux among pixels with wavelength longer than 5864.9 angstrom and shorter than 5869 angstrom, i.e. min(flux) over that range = 4.082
